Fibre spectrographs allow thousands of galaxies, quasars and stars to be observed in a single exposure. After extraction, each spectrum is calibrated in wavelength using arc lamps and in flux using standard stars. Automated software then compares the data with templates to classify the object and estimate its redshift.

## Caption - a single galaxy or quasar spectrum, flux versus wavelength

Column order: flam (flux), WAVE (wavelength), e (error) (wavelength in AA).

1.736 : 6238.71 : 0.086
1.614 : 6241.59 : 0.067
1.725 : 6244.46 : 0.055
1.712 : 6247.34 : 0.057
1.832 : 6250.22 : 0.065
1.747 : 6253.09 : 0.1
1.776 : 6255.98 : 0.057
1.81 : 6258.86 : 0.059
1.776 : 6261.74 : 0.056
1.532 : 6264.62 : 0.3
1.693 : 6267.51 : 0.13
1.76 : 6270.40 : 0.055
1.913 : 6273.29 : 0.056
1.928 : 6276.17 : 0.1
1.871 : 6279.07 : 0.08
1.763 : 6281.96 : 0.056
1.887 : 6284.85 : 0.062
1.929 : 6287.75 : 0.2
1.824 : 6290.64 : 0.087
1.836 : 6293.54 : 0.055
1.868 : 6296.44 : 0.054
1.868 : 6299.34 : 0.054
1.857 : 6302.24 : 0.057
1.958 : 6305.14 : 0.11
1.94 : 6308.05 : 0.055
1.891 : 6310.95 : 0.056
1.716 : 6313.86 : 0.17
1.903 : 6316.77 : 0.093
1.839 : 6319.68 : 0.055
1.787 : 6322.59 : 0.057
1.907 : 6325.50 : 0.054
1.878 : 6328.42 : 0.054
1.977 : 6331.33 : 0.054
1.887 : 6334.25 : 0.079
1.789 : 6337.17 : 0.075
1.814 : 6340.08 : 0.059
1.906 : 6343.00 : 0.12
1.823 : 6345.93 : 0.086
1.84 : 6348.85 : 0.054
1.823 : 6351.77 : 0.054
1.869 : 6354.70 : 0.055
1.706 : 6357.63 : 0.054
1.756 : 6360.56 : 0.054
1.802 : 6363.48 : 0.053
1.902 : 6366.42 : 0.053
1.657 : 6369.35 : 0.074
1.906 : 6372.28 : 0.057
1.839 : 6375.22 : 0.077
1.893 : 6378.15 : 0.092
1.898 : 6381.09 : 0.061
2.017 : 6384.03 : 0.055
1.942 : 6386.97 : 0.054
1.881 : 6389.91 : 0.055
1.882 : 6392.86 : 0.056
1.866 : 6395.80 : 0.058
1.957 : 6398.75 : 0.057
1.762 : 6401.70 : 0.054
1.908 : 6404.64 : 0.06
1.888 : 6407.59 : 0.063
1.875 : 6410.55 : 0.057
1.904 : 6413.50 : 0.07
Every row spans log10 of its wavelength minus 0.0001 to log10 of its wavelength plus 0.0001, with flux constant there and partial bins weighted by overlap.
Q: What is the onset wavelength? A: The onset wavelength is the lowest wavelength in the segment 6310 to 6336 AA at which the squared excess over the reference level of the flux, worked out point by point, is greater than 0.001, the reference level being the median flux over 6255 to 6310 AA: 6310.95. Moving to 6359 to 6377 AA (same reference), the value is 6360.56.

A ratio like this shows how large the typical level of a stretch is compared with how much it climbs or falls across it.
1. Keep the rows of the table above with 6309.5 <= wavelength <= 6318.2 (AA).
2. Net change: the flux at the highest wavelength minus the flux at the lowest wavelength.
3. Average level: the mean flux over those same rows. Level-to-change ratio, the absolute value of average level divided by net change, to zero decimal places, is 153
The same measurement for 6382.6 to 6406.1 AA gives 17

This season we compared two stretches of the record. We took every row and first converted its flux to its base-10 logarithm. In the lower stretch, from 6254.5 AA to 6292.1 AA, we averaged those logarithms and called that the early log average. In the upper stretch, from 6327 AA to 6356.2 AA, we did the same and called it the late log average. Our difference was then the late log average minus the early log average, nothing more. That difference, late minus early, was 0.014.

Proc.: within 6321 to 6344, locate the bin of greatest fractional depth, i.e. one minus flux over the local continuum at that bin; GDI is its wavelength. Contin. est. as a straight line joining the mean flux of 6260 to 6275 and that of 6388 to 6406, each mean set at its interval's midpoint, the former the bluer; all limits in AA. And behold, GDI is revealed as 6337.17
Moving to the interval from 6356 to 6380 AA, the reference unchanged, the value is 6369.35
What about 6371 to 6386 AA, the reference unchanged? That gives 6375.22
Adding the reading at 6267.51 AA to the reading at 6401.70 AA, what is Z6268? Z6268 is 3.5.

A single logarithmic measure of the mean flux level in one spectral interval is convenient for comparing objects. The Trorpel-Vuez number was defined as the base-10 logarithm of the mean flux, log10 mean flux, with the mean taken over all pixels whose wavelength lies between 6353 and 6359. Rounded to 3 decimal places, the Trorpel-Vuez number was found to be 0.252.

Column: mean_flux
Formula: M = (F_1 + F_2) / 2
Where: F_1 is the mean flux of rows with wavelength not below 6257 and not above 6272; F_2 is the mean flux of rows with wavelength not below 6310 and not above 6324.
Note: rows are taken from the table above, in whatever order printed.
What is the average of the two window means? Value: 1.77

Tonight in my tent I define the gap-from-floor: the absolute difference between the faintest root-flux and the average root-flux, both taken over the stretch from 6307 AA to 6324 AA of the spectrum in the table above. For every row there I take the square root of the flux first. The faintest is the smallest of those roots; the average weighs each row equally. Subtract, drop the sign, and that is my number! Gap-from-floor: 0.05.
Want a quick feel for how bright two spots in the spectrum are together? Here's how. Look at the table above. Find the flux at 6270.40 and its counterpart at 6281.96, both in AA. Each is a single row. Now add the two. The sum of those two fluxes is 3.52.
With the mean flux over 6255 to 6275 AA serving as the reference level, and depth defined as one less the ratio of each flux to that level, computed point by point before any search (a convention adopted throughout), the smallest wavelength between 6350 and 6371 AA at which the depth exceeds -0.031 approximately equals 6357.63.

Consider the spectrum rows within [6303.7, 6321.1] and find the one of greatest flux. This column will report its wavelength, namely 6305.14 AA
